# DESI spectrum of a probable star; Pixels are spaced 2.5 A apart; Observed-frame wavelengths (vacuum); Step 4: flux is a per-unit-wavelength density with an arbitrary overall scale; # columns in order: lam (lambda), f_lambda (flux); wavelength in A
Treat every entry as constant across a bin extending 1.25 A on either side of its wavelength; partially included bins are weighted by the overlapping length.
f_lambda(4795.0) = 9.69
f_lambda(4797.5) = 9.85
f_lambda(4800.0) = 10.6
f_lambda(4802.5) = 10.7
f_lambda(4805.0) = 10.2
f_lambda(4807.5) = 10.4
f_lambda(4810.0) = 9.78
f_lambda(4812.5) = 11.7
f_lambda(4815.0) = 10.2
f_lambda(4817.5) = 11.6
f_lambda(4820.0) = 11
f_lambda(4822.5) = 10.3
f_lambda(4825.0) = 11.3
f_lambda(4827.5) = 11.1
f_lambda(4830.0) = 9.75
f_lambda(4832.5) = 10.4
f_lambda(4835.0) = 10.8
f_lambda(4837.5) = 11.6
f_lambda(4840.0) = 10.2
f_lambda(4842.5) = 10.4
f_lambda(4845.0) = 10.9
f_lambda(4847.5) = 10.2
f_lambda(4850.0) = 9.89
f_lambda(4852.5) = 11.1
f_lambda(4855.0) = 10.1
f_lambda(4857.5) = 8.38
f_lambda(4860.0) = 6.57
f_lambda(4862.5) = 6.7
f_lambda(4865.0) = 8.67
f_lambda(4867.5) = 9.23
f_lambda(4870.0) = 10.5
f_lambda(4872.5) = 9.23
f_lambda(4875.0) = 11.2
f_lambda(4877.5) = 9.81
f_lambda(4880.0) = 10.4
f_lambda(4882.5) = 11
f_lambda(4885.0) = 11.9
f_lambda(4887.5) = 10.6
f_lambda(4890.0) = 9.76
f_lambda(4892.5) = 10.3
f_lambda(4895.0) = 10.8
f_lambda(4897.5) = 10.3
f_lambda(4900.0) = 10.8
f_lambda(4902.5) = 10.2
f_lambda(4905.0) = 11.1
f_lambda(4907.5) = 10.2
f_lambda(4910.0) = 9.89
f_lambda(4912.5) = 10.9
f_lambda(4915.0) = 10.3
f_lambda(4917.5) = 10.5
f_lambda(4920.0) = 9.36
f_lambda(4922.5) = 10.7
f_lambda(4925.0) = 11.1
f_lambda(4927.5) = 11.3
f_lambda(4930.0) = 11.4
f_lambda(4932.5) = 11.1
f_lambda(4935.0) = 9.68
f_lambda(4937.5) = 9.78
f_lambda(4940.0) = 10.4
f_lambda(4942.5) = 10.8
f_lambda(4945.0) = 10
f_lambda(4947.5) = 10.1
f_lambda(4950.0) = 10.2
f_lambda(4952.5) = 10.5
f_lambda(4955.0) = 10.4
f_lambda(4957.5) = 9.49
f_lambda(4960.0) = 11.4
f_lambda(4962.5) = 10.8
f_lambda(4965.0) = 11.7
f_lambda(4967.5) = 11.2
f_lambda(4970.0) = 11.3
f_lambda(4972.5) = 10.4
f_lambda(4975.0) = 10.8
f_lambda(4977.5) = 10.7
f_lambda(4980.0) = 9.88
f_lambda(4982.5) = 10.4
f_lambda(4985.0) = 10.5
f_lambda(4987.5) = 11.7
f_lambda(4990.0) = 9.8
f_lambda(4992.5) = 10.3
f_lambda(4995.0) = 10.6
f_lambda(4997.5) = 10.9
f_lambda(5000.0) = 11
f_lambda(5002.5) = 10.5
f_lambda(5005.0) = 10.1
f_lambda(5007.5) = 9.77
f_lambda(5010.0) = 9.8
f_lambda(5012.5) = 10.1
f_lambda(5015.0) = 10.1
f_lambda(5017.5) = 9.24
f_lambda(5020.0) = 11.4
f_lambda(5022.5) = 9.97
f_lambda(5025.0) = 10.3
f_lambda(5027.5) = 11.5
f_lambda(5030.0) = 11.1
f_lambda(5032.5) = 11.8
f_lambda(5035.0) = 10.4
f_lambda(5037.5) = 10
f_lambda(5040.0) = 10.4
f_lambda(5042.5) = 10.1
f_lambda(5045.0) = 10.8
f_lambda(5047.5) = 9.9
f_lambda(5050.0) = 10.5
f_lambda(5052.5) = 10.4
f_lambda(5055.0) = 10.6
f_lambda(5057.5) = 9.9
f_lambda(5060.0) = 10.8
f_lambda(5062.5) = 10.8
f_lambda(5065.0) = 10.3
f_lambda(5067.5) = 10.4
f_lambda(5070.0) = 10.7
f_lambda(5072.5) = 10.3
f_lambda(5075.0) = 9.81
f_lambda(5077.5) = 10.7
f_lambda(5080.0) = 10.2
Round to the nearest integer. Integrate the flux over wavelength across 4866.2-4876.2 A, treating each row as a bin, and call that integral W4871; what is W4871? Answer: 100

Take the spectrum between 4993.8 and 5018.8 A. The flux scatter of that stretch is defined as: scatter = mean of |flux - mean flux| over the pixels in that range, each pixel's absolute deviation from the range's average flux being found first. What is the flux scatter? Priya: 0.43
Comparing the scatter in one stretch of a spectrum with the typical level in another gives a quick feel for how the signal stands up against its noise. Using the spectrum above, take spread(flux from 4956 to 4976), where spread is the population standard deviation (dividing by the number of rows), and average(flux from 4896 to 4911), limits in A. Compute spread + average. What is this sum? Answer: 11.1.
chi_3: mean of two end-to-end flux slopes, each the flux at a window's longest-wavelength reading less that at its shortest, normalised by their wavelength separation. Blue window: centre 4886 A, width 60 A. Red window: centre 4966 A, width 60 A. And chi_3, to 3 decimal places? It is 0.024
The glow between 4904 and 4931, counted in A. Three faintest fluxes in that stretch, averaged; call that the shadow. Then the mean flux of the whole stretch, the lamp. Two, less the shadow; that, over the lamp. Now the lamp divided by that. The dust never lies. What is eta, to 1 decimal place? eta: -14.4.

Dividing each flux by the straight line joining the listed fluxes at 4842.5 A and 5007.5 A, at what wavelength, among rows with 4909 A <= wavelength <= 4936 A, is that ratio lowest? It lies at 4920.0 A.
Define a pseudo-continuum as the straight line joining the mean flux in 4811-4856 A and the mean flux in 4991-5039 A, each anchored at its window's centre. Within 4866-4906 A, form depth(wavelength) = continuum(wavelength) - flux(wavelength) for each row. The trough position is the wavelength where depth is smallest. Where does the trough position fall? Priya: 4885.0 A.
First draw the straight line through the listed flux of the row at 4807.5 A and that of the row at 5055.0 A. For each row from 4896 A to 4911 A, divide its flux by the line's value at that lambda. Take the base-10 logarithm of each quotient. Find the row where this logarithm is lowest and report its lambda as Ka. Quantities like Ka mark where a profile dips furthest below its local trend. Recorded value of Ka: 4910.0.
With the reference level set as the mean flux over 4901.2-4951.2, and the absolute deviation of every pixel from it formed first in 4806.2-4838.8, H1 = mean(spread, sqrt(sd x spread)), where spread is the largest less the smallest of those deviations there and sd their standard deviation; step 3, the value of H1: 0.95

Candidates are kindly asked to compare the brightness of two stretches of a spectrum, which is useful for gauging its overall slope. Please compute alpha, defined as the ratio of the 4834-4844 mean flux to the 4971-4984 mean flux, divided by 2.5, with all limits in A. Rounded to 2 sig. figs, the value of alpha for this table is 0.41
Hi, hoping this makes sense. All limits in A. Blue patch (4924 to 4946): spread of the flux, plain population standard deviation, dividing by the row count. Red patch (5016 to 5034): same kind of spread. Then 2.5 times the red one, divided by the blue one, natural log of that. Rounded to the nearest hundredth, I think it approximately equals 1.24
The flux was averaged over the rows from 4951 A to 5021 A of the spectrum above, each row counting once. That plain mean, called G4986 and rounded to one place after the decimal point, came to 10.5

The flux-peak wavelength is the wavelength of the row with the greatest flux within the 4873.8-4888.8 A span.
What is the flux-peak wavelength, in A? 4885.0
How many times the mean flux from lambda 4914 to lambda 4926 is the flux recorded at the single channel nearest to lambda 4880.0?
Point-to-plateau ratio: 1.00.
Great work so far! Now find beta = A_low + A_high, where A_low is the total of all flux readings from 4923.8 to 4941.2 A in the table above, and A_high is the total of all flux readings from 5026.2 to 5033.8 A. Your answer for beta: 109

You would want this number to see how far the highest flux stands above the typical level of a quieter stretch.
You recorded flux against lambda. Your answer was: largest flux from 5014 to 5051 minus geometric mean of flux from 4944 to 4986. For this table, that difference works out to 1.2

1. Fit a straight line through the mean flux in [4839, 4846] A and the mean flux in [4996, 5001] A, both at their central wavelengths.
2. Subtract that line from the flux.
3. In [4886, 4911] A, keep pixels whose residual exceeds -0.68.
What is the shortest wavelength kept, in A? 4887.5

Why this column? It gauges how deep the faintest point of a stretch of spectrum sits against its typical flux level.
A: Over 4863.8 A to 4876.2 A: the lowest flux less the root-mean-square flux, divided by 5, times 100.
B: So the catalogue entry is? -23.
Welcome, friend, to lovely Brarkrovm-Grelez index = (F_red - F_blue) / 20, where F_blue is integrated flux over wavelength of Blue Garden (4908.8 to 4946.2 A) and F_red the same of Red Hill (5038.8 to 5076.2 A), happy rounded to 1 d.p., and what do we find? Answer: -0.2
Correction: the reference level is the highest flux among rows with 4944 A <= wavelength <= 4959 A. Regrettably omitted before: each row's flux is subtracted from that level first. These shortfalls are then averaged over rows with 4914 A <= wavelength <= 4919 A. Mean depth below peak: 0.1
